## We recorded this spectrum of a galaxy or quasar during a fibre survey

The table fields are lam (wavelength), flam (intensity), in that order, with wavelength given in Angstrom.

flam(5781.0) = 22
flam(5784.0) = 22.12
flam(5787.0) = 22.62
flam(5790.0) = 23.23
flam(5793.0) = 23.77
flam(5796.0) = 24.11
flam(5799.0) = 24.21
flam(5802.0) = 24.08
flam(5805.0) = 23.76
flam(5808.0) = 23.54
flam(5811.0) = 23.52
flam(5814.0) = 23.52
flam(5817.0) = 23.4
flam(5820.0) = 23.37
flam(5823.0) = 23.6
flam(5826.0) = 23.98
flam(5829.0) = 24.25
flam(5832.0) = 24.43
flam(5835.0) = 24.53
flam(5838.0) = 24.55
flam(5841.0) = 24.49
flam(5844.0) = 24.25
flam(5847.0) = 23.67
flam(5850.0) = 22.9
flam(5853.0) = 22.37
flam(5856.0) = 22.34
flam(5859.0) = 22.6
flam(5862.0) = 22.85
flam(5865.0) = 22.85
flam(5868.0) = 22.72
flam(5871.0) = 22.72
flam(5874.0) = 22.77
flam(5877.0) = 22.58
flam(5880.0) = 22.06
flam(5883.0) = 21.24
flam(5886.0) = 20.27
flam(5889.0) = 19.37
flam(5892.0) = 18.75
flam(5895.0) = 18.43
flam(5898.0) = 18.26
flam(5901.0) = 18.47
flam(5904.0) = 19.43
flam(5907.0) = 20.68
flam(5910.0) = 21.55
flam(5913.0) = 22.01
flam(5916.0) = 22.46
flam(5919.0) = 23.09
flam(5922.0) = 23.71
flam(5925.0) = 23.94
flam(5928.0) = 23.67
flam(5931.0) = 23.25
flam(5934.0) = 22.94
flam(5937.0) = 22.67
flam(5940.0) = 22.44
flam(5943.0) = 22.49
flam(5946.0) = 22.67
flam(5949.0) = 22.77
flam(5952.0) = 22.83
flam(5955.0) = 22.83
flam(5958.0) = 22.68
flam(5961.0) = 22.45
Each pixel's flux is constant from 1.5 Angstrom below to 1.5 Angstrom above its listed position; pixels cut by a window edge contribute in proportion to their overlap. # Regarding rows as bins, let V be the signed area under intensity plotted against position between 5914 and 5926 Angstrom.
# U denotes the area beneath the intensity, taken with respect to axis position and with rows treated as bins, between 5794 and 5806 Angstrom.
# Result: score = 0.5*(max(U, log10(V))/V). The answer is 0.518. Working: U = 288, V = 279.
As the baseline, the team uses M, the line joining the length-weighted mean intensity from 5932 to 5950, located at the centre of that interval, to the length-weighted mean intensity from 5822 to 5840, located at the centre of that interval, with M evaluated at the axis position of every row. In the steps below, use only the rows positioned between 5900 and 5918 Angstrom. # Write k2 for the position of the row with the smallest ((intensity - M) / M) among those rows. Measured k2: 5901.0 Angstrom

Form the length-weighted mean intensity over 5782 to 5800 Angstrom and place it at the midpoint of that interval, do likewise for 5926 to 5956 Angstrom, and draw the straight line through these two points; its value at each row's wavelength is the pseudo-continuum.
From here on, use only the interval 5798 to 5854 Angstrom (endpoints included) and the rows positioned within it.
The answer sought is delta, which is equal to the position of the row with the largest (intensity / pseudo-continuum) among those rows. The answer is 5838.0 Angstrom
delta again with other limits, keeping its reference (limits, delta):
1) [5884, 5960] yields 5925.0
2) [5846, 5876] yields 5847.0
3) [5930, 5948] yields 5931.0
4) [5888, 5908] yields 5907.0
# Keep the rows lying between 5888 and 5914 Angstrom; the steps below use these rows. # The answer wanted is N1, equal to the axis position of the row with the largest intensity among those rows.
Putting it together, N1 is 5913.0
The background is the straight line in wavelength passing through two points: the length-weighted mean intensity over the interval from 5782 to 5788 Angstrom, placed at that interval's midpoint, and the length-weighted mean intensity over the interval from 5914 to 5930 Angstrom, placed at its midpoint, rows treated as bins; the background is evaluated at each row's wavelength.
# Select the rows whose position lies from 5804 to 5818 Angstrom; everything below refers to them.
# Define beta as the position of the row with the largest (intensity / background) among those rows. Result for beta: 5805.0 Angstrom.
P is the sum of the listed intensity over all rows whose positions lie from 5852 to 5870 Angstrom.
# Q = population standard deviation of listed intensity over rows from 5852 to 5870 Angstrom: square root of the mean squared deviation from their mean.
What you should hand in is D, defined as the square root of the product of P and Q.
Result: 5.3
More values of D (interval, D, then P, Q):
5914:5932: 8.3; 140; 0.49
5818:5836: 7.8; 144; 0.42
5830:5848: 6.7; 146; 0.31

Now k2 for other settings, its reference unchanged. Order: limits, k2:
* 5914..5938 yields 5916.0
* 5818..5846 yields 5820.0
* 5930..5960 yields 5940.0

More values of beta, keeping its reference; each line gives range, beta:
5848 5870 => 5850.0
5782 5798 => 5796.0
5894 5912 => 5910.0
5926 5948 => 5928.0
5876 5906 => 5877.0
